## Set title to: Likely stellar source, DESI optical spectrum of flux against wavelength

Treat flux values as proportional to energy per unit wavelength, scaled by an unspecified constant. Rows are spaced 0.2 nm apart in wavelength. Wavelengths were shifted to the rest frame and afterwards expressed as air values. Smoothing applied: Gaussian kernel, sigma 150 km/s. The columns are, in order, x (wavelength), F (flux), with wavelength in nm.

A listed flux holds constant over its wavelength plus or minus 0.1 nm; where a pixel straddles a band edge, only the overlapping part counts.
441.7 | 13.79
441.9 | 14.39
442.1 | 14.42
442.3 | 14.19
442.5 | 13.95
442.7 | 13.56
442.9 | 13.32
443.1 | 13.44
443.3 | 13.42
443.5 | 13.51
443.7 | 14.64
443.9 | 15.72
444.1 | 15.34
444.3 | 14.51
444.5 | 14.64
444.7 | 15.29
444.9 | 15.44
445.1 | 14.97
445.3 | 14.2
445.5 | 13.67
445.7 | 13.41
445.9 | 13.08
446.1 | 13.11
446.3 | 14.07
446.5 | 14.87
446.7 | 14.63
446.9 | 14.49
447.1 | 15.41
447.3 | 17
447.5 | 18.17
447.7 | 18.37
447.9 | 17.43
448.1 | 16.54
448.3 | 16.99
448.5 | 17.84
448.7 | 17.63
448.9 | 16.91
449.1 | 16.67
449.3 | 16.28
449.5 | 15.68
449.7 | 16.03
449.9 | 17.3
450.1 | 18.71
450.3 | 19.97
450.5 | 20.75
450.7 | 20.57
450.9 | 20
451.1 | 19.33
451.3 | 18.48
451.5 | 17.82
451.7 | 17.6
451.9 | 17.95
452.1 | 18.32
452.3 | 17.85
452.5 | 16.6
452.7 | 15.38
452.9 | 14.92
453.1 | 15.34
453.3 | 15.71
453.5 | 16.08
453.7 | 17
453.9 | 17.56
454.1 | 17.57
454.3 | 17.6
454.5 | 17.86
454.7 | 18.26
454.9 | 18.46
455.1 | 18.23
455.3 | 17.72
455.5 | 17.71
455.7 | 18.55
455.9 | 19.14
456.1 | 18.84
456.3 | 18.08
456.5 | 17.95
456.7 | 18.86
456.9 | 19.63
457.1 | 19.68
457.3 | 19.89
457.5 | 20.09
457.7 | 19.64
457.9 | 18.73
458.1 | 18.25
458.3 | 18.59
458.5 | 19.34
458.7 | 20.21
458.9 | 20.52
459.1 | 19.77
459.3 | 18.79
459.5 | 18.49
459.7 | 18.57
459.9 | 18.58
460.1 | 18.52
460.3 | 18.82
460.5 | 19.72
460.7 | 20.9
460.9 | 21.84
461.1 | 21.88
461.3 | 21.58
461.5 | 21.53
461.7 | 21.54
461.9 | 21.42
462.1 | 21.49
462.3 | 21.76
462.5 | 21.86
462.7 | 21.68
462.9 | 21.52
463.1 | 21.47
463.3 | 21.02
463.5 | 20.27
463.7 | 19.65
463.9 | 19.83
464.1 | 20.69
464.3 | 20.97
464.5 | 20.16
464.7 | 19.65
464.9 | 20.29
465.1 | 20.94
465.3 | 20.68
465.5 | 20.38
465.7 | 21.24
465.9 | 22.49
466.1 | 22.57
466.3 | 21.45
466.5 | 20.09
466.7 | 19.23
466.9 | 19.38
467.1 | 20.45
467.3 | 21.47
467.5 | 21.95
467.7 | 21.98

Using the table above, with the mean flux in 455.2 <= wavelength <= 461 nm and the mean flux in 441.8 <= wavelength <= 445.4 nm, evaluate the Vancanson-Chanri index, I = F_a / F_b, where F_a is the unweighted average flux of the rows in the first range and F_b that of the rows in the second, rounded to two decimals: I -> 1.33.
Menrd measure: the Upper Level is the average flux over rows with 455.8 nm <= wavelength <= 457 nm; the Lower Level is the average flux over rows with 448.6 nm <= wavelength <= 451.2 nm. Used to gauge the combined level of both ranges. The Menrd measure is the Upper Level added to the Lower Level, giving 36.89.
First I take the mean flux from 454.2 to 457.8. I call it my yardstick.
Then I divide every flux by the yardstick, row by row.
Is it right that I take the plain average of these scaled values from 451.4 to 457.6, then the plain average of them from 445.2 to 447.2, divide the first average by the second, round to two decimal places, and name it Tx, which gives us 1.26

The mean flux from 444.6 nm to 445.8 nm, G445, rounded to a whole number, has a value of 14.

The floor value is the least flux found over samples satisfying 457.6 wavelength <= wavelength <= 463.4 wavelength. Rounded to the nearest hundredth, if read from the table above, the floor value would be 18.25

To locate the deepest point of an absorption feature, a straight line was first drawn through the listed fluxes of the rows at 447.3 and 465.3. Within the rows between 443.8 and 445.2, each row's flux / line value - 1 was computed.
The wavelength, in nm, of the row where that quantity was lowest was 444.3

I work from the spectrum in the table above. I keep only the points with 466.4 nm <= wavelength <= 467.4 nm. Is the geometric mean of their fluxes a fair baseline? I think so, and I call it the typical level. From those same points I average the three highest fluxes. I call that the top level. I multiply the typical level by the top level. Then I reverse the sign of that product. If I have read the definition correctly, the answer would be -416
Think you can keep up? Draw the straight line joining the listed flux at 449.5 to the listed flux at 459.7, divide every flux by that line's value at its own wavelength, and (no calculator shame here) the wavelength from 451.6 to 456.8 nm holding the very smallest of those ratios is 452.9 nm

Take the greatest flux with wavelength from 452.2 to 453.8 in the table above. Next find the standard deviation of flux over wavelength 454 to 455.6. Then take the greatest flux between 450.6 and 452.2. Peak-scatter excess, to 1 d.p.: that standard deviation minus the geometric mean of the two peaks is -18.8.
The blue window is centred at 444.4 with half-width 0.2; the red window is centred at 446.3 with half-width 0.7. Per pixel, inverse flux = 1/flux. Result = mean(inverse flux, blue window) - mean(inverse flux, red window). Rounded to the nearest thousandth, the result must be -0.003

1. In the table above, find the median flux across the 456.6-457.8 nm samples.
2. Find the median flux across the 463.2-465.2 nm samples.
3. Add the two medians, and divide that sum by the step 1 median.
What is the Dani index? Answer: 2.03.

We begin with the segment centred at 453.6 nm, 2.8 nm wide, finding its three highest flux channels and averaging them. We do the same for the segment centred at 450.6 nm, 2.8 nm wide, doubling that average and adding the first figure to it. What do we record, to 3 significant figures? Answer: 59.1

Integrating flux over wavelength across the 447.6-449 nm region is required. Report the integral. 24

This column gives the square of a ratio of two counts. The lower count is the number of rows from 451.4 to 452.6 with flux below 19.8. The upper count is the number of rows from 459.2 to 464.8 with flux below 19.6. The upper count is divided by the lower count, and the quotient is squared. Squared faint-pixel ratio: 1.00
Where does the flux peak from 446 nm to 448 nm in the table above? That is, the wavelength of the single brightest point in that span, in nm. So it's 447.7 nm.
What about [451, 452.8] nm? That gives 451.1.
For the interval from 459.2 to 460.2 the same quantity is 459.3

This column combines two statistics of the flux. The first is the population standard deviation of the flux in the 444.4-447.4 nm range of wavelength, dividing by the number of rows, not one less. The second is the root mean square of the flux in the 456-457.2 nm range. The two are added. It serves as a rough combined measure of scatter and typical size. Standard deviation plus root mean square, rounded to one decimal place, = 19.9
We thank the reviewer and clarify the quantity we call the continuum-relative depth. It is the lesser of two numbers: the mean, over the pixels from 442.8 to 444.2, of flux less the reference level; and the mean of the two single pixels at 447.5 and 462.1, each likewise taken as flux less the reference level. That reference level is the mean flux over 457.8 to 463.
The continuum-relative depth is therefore -6.0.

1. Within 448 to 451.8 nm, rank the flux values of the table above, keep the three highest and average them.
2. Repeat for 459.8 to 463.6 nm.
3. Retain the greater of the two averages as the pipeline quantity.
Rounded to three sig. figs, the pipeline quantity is 21.9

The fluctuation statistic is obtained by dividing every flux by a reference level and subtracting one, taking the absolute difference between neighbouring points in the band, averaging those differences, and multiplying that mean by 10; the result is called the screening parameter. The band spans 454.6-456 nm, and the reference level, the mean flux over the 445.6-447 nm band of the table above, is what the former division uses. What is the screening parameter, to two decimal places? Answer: 0.28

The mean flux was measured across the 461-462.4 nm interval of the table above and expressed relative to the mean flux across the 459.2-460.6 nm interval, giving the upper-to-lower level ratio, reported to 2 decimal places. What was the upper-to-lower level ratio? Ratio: 1.15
